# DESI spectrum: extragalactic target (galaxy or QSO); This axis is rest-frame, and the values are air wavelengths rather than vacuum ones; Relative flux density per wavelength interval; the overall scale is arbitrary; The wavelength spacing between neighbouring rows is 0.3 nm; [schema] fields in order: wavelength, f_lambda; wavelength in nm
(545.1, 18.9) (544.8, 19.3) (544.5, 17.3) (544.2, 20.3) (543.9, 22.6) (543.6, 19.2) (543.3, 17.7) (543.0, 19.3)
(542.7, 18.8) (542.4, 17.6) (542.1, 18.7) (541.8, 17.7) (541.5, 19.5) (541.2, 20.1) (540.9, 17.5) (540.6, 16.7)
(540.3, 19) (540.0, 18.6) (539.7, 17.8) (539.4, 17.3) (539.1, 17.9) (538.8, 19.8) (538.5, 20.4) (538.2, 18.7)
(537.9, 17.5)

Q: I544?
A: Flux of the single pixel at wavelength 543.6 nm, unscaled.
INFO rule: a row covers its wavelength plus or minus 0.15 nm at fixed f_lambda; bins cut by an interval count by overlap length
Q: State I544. 19.2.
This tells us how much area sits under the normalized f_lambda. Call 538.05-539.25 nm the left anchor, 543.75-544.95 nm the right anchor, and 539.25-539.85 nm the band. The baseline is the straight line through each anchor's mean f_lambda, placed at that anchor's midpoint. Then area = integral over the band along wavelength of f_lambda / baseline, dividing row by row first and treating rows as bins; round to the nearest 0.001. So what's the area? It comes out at 0.545 nm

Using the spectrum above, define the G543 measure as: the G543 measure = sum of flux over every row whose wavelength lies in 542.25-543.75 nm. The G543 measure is 93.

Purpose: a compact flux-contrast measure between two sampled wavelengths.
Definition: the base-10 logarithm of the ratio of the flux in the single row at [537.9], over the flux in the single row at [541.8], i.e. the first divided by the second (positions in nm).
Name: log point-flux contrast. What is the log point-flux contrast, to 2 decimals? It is 0.00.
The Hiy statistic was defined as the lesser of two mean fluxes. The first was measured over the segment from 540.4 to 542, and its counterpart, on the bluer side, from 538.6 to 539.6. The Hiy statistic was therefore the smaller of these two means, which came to 18.3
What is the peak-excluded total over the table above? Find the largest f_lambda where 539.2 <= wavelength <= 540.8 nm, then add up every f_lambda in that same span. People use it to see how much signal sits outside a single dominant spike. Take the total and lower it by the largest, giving 70.4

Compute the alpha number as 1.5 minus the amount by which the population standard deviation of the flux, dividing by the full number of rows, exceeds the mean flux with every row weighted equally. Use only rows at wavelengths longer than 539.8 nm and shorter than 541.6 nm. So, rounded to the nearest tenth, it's 18.9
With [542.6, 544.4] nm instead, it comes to 19.6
